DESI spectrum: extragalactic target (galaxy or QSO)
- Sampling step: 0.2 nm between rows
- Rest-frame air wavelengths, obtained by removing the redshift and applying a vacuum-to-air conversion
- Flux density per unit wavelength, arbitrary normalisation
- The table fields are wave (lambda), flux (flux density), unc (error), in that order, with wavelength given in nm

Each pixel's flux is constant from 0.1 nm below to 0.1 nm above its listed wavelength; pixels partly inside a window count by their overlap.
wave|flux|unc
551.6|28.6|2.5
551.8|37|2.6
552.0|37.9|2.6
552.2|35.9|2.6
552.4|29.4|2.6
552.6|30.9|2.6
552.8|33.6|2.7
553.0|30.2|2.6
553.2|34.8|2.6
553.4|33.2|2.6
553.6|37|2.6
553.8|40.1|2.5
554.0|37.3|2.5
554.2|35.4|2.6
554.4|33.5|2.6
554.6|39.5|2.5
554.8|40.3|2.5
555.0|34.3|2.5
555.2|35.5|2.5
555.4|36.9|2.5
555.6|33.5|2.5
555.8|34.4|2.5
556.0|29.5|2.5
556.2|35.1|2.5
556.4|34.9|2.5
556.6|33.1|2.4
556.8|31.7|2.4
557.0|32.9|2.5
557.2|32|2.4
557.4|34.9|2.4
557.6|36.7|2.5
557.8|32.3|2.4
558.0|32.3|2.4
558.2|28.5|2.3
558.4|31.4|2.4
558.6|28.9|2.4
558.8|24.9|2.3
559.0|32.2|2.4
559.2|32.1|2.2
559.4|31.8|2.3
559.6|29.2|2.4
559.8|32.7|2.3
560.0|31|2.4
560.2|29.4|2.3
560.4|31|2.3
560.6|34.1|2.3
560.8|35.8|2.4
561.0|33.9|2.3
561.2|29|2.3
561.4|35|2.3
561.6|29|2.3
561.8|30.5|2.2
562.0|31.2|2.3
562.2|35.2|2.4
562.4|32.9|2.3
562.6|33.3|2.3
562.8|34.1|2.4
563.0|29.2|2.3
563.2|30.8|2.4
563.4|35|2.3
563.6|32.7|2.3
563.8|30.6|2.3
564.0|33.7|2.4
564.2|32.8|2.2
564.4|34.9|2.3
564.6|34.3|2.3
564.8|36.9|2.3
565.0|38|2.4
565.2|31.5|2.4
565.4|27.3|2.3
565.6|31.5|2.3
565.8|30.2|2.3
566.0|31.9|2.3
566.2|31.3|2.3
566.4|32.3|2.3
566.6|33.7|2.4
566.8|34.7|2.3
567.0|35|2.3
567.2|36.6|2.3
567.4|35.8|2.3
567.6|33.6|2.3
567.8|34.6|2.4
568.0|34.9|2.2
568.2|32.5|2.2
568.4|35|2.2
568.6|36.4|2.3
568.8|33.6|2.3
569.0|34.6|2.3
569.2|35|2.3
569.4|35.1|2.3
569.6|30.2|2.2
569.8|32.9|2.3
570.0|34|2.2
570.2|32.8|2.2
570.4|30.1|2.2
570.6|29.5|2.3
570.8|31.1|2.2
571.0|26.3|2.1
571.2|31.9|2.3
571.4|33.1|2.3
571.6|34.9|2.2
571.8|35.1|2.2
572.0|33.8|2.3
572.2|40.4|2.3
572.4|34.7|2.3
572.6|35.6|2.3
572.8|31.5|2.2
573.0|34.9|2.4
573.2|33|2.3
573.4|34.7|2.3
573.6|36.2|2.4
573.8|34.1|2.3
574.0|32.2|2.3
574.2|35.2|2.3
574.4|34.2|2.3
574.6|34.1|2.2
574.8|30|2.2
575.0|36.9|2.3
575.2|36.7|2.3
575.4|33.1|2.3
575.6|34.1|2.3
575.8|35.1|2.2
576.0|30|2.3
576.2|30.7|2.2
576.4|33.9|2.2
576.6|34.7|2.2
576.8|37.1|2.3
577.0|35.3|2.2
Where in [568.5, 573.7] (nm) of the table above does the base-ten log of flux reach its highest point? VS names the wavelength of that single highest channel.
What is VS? 572.2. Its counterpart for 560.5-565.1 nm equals 565.0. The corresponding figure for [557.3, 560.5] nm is 557.6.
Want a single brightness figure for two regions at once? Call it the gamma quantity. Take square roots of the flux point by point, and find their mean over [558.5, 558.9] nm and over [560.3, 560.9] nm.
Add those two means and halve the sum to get 5.49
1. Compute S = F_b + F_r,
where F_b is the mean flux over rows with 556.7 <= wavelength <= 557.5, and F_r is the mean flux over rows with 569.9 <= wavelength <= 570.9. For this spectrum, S 64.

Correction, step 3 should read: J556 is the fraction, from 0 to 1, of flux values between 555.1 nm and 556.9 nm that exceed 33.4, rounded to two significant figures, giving 0.67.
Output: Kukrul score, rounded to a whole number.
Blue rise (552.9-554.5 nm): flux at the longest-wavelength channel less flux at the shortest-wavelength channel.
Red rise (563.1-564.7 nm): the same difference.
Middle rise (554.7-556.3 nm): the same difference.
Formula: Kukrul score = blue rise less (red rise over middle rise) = 4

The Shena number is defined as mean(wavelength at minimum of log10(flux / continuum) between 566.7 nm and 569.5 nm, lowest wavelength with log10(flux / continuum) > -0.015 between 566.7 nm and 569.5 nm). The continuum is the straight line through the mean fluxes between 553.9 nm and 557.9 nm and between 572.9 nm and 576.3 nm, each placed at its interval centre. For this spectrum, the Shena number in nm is 567.50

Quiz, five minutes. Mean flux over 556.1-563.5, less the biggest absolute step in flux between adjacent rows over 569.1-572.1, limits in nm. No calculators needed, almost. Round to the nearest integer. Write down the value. 27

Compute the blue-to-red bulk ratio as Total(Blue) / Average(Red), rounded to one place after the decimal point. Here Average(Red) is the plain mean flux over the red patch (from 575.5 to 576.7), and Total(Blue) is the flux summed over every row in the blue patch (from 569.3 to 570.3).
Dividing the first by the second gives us 5.0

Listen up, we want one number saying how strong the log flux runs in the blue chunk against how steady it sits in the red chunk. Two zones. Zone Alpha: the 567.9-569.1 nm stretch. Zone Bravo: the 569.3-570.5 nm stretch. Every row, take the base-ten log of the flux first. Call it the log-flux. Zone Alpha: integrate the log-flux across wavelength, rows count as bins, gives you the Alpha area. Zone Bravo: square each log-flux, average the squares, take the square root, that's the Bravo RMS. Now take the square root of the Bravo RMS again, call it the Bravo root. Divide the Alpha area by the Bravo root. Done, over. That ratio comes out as 1.50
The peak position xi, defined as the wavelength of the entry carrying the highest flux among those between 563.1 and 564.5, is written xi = 563.4 nm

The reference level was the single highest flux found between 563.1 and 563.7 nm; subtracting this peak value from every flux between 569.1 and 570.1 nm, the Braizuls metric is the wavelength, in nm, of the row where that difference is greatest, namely 569.4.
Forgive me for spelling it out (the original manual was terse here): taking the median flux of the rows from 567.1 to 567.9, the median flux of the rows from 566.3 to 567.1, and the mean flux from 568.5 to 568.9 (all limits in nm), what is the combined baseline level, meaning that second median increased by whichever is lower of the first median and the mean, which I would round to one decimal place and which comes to 69.2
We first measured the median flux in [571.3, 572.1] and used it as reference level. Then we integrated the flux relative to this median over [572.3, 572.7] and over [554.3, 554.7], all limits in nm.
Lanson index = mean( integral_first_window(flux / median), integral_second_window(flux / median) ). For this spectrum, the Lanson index 0.417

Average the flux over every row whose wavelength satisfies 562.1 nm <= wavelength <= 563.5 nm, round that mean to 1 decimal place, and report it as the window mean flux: 32.9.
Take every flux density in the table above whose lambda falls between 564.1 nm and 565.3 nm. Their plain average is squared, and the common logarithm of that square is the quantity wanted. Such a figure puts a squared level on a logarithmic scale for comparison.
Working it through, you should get 3.08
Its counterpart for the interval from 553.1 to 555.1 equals 3.13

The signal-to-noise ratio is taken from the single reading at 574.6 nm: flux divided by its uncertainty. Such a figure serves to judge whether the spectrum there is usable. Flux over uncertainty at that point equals 15.5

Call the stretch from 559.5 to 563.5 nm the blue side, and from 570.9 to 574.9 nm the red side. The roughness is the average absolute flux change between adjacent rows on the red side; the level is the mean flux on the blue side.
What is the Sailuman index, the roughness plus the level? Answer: 34.6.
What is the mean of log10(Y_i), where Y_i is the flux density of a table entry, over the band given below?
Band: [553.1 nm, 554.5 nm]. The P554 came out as 1.55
